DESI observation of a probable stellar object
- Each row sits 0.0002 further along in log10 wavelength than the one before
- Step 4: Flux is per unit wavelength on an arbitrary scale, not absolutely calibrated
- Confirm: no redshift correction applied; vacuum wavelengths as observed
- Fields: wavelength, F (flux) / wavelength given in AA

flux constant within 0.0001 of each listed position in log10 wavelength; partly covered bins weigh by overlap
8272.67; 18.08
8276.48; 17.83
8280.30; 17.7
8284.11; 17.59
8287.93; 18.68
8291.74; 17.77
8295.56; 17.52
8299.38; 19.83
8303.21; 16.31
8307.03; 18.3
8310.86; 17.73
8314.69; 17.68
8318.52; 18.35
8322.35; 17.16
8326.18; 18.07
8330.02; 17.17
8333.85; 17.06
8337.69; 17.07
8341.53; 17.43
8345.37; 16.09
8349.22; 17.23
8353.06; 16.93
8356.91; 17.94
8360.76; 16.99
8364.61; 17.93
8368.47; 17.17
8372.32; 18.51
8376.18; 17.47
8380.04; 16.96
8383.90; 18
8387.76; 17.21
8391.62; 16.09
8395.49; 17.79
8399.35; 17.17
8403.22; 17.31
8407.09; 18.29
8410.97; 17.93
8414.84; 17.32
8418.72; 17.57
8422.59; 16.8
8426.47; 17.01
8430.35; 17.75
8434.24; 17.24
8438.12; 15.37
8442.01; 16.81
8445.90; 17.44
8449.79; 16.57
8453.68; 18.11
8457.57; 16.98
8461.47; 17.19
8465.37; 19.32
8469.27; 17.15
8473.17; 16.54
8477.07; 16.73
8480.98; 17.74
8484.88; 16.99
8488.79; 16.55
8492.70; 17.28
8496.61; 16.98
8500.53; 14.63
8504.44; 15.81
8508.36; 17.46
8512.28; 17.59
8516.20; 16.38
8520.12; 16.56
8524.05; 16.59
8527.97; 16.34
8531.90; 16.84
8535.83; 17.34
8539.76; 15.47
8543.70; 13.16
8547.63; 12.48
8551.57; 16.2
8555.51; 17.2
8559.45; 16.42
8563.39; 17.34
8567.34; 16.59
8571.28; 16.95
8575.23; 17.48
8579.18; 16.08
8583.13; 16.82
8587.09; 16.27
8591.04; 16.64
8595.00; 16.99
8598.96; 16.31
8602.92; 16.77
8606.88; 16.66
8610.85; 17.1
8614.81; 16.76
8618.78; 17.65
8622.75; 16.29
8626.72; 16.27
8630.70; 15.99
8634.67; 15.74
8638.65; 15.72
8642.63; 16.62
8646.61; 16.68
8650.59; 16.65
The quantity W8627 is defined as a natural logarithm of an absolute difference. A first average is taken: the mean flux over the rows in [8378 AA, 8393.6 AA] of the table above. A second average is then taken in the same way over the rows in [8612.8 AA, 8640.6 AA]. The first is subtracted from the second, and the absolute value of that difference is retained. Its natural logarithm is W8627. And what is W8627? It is -0.3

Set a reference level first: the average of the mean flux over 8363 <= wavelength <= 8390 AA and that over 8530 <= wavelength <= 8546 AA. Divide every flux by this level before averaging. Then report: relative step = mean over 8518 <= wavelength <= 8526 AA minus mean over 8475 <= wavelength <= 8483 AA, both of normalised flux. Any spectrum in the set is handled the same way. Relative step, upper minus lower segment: -0.040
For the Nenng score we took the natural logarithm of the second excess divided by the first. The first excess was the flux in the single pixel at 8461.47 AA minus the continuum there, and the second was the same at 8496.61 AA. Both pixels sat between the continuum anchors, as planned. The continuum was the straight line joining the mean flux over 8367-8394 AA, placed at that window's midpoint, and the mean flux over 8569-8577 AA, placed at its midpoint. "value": 1.1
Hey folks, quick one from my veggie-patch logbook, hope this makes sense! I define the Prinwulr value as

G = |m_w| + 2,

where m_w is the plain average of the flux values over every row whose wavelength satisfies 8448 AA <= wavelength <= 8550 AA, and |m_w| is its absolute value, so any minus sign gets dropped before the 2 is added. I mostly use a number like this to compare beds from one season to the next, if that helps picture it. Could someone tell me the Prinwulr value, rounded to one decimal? 18.6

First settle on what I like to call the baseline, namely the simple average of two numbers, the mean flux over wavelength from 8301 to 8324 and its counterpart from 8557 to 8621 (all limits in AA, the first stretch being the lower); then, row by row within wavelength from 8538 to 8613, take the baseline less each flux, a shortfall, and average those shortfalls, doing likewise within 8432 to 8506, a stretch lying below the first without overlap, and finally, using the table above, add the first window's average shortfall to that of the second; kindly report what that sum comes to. 1.2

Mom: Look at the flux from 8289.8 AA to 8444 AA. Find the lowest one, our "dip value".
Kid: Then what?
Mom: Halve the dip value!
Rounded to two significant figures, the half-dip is 7.7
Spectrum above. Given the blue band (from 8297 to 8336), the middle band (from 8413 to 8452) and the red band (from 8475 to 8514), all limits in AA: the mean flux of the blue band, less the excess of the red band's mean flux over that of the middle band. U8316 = 18.0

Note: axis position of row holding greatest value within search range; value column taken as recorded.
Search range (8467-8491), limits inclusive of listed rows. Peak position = 8480.98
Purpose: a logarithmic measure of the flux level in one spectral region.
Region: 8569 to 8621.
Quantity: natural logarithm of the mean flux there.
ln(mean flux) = 2.82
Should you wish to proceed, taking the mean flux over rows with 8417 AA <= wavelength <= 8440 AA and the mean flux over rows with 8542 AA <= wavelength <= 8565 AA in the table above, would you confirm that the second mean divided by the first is 0.912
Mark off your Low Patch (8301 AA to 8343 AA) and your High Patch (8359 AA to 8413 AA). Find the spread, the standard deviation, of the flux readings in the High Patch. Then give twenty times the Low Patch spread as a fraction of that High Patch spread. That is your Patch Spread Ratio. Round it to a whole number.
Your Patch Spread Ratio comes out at 19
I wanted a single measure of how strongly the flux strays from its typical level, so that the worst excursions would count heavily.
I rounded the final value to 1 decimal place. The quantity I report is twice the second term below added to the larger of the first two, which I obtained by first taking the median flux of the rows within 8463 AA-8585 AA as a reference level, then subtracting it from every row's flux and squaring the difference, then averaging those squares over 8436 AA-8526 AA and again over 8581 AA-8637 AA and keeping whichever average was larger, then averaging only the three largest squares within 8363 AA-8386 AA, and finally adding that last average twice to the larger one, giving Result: 5.0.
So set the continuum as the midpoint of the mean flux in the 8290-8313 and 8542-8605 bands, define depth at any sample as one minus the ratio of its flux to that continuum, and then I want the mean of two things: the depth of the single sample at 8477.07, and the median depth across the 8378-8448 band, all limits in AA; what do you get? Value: 0.00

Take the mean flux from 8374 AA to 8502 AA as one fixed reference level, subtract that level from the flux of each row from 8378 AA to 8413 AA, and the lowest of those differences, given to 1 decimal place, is -1.1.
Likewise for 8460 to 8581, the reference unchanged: -4.7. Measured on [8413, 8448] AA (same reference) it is -1.8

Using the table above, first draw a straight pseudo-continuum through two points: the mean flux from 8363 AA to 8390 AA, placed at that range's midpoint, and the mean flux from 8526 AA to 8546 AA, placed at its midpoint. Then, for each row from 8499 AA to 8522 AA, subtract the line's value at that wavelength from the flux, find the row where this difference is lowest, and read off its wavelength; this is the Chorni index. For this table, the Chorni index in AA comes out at 8500.53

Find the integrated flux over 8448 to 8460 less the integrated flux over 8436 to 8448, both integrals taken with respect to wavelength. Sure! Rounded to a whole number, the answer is 8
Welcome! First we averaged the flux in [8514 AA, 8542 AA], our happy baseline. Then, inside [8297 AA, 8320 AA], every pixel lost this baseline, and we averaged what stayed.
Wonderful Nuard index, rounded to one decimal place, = 1.5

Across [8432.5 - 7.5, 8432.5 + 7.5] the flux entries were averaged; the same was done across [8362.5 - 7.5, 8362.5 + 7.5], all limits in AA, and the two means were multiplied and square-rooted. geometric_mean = 17.17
